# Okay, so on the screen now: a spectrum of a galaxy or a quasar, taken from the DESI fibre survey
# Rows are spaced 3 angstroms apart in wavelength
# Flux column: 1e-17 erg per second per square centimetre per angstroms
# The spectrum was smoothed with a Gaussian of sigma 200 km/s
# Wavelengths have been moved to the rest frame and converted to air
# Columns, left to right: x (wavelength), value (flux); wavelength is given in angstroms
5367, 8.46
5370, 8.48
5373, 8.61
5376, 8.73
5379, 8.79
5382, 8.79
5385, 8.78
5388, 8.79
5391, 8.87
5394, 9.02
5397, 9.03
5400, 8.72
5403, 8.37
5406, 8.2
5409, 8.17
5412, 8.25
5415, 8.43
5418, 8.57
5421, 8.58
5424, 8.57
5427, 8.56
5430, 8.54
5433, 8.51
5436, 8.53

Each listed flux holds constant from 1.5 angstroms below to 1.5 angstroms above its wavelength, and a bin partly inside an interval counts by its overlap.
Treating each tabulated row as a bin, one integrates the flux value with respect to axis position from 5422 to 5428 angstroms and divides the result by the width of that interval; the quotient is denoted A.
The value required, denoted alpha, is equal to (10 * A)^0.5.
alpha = 9.26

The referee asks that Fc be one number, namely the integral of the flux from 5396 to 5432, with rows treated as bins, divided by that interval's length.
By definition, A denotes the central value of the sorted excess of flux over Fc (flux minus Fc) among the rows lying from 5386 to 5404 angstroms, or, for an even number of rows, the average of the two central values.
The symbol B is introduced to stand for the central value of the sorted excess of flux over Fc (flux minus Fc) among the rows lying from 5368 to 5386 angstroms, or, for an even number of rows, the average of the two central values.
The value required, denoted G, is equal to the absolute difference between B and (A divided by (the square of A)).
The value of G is 3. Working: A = 0.34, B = 0.26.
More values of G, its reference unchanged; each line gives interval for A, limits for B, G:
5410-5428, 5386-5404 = 13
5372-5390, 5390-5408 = 3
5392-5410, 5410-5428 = 19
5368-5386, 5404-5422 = 4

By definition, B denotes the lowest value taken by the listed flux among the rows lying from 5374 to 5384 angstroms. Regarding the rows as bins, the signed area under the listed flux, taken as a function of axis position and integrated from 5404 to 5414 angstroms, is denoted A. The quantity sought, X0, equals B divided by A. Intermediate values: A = 82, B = 8.73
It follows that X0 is 0.106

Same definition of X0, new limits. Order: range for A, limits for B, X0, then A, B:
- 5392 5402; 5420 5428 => 0.096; 89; 8.56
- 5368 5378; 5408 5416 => 0.095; 86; 8.17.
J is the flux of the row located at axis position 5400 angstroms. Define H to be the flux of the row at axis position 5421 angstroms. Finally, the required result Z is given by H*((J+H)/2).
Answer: 74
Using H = 8.58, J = 8.72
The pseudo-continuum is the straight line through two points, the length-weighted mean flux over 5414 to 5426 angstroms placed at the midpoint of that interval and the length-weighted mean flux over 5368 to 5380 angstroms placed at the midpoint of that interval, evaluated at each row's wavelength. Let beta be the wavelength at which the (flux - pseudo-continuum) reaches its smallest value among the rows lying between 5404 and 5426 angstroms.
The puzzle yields 5409 angstroms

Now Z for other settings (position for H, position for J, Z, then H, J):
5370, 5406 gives 71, 8.48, 8.2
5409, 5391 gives 70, 8.17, 8.87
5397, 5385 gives 80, 9.03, 8.78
